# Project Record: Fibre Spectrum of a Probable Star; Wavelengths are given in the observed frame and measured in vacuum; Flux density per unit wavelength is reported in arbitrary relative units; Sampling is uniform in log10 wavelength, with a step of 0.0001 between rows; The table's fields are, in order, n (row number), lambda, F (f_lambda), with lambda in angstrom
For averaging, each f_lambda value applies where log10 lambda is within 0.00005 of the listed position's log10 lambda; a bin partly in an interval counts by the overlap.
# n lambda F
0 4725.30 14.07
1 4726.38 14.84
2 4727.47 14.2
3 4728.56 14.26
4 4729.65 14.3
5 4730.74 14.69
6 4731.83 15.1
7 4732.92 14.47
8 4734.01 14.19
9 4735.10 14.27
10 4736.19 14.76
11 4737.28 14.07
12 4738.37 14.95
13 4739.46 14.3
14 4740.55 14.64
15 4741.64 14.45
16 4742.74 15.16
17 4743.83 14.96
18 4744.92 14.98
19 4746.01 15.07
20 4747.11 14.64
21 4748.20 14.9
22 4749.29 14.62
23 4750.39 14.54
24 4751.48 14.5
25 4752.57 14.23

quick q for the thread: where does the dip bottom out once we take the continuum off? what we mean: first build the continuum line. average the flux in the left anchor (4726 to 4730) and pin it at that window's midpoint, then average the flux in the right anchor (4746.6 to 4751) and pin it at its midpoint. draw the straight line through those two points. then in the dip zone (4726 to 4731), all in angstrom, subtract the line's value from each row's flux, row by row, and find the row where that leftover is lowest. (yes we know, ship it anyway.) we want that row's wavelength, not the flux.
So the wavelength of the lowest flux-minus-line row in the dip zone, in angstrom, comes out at 4727.47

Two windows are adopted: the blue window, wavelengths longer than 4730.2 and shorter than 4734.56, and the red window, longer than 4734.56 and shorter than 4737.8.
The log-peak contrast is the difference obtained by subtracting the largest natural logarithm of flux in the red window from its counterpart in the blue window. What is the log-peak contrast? 0.023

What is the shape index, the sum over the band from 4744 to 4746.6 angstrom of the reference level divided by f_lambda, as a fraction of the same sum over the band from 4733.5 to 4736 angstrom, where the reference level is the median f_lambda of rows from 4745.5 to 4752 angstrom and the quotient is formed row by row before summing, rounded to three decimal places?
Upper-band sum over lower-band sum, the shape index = 0.947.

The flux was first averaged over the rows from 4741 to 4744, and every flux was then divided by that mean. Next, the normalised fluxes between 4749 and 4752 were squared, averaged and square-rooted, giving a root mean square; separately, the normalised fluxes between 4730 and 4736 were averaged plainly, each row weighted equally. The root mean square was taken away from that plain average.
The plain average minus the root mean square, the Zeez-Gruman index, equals -0.001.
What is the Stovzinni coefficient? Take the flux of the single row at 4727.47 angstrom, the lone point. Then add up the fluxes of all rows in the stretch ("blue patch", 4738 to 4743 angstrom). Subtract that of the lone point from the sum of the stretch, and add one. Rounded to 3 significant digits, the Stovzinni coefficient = 60.3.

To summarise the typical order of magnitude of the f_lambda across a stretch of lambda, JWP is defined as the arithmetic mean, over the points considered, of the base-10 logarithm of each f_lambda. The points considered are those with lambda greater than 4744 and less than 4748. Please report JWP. 1.17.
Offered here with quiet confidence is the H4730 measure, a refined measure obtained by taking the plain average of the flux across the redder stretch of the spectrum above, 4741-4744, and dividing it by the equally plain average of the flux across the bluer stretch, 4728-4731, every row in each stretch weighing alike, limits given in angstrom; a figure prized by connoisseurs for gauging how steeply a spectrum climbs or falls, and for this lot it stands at 1.03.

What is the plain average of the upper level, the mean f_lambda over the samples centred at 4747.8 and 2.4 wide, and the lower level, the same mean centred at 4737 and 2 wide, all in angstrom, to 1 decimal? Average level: 14.6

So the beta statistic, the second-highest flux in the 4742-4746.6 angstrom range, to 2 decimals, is 15.07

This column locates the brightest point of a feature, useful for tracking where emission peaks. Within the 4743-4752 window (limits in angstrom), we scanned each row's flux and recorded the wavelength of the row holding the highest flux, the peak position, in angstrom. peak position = 4746.01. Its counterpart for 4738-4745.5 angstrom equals 4742.74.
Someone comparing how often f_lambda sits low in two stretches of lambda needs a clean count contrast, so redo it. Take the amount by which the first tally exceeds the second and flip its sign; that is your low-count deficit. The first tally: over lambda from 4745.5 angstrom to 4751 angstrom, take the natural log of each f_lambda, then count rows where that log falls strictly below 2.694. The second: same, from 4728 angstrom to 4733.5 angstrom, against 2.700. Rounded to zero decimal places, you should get 1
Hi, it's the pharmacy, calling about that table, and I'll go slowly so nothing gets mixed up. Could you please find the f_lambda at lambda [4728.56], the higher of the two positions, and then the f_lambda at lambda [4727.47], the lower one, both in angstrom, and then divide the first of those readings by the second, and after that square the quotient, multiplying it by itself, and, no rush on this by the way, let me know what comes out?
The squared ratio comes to 1.008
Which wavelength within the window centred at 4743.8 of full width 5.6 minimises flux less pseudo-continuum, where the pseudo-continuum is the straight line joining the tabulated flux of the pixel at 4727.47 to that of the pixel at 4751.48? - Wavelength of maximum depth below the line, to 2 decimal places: 4741.64 angstrom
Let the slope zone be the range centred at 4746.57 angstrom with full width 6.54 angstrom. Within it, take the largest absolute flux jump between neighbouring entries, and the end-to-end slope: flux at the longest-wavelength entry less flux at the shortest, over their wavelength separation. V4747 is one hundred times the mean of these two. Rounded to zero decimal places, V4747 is 18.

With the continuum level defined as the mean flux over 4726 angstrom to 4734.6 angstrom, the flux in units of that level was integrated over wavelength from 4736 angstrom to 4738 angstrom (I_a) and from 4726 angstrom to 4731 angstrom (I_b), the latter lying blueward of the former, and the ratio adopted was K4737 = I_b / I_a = 2.5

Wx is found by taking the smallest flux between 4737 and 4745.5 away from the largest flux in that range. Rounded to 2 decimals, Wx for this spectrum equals 1.09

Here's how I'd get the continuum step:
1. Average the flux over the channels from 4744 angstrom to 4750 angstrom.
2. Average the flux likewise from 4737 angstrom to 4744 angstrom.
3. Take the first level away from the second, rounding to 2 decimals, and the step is -0.19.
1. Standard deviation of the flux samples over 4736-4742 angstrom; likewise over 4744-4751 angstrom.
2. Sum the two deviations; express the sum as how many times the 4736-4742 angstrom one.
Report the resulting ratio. 1.69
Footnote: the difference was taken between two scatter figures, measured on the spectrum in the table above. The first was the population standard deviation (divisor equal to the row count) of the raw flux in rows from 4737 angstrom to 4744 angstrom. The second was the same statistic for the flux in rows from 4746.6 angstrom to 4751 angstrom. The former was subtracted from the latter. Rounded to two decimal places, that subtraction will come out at -0.23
